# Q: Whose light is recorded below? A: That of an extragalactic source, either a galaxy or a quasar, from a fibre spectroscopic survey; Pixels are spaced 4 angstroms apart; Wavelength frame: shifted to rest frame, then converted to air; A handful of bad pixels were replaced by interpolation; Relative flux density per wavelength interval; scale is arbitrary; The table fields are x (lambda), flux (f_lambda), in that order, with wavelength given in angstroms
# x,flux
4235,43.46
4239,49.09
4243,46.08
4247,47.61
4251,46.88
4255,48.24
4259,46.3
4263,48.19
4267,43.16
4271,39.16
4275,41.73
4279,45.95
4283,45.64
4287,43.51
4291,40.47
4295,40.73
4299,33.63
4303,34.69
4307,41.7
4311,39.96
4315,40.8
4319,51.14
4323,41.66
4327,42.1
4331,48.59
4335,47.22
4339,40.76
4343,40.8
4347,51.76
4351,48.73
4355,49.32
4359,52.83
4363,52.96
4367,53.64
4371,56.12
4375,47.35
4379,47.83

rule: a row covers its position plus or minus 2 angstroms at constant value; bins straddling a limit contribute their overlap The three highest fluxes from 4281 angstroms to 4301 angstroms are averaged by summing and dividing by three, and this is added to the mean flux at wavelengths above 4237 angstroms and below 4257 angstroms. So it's 91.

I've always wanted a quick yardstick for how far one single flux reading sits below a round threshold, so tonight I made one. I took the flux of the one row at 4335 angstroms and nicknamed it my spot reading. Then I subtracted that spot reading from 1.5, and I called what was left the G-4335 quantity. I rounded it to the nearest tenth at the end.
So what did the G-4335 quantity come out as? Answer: -45.7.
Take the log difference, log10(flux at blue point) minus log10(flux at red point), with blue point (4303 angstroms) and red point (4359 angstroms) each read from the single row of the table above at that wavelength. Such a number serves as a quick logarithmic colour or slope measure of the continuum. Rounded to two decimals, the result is -0.18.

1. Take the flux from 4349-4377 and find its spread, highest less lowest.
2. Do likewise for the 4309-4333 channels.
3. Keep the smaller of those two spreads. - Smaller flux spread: 8.8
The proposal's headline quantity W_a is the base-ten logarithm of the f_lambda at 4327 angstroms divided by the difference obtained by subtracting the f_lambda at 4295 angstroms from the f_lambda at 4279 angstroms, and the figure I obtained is 0.9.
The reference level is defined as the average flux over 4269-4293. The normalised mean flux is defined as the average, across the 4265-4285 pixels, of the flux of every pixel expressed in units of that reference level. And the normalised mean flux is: 1.01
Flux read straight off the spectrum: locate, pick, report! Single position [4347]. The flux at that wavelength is 51.76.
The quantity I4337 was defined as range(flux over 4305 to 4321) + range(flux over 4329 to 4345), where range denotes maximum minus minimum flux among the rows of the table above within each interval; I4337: 19.0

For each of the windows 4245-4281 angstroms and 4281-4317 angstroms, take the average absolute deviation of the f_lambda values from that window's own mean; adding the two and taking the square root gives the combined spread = 2.3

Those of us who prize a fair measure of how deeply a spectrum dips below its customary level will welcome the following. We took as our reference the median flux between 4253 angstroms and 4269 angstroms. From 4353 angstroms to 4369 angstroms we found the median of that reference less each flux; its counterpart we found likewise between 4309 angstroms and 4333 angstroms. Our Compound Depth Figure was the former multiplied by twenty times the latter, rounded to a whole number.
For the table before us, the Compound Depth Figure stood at -606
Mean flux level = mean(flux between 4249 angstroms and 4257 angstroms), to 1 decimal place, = 47.6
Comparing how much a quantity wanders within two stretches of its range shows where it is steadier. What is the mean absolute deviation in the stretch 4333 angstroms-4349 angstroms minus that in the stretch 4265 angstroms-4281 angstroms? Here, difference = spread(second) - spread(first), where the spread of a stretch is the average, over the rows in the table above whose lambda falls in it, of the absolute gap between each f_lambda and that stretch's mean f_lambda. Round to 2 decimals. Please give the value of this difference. 2.30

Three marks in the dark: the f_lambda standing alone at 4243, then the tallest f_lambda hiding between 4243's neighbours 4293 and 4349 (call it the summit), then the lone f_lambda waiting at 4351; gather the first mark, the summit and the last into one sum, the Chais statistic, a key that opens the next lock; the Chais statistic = 147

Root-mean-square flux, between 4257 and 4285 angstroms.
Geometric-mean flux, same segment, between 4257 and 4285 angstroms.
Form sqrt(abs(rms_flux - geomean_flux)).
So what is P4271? 0.43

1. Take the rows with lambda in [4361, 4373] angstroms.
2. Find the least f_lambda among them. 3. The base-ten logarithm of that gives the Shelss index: 1.72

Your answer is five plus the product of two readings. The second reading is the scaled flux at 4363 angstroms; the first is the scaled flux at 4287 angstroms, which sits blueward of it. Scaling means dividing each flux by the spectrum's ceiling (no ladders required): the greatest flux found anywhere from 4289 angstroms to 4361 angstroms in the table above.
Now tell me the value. 5.83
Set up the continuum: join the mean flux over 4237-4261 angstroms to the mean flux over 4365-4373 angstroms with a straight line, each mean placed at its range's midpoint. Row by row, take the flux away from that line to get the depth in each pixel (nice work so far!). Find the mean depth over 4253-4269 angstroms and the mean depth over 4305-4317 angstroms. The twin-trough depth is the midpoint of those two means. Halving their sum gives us 6.0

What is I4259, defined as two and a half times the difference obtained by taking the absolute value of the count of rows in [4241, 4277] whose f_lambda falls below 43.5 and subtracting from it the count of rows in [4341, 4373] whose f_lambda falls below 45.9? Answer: 5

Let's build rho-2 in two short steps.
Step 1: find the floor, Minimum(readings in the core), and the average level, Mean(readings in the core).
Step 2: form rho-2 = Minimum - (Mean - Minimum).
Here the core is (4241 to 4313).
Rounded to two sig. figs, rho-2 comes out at 24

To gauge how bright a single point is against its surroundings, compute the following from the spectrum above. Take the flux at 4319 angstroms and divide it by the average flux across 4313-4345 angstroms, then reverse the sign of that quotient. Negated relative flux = -1.16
